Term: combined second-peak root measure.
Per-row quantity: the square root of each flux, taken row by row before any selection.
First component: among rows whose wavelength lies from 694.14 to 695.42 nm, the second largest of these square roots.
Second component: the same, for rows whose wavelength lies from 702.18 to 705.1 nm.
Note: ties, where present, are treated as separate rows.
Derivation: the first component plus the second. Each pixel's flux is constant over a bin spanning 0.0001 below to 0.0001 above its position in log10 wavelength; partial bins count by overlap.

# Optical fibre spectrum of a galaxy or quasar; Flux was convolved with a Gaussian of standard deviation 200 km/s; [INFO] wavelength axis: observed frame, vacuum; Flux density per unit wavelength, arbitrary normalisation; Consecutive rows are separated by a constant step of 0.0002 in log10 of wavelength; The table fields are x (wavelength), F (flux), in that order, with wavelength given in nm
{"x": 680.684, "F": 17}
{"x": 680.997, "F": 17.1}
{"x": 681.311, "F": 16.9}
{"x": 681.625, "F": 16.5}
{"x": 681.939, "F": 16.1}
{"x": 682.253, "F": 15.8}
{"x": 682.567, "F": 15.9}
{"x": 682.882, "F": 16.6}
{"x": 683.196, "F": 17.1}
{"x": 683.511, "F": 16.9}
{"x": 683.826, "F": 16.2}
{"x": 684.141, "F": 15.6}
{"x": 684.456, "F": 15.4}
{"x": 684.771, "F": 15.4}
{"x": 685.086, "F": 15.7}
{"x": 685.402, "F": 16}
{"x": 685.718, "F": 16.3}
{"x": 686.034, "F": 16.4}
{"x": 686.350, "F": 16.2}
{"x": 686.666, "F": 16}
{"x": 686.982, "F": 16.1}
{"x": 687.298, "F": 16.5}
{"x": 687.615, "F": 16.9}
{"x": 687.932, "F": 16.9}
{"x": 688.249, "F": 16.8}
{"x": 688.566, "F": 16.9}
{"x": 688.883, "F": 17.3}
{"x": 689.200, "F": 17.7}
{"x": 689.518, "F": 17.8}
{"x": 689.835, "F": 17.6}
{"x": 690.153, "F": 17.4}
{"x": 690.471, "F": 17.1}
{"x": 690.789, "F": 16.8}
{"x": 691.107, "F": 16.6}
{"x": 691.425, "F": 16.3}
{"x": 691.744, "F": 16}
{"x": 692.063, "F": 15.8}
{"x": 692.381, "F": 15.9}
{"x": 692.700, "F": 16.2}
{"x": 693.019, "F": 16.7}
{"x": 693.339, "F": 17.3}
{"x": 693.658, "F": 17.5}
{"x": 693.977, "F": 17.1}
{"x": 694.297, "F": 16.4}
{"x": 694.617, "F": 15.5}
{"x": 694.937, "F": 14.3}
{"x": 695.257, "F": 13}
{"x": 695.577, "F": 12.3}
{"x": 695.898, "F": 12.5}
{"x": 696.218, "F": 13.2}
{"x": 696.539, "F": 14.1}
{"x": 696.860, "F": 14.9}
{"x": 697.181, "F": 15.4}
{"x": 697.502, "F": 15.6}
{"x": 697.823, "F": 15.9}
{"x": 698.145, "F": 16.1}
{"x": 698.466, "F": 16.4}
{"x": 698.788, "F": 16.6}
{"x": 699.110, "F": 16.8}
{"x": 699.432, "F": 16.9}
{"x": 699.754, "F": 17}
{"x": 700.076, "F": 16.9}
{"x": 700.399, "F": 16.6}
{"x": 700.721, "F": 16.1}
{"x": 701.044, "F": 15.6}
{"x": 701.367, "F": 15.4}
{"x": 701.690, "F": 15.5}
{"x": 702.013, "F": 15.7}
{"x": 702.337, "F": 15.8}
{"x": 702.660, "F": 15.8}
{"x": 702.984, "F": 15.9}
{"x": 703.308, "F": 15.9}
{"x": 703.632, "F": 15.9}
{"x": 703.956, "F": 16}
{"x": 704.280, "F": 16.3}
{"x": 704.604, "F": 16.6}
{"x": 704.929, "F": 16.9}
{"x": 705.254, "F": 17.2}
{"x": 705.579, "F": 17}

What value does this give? 8.01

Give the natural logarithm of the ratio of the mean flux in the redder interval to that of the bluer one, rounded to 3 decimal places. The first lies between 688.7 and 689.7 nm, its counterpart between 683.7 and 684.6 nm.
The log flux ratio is 0.112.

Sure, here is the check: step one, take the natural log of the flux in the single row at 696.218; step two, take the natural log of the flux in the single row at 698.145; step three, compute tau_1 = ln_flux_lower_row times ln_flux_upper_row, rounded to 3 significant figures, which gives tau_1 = 7.17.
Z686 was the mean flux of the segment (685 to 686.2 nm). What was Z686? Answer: 16.1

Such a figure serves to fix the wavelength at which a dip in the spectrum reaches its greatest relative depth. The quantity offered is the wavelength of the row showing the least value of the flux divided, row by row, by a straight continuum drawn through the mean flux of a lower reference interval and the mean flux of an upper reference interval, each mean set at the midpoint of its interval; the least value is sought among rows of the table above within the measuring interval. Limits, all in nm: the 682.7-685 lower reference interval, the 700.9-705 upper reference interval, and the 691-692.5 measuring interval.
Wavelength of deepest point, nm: 692.063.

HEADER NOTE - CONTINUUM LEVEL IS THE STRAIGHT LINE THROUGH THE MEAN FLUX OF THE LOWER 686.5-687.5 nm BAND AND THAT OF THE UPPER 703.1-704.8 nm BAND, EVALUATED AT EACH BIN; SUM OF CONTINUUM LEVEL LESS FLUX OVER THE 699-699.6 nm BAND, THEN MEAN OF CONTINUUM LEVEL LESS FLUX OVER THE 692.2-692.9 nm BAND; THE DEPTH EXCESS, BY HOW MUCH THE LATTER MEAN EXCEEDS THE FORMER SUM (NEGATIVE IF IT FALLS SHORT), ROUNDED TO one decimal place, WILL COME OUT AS 1.5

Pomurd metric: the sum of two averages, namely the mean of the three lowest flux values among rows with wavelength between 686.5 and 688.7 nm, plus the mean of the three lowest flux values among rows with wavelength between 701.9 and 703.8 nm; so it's 32.0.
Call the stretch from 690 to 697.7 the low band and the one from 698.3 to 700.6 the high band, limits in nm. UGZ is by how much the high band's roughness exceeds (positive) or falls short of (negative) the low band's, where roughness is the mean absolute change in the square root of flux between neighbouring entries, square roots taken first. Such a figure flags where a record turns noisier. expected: -0.05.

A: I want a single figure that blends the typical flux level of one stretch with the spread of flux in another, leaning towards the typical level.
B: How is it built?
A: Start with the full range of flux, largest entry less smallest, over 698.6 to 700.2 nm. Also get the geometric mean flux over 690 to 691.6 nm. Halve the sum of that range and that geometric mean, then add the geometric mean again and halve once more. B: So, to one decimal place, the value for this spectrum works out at 12.7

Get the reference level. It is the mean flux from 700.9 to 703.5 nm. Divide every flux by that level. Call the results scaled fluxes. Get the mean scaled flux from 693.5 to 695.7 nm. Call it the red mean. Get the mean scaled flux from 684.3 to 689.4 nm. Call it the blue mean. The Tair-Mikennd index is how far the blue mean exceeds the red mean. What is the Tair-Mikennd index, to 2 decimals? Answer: 0.08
